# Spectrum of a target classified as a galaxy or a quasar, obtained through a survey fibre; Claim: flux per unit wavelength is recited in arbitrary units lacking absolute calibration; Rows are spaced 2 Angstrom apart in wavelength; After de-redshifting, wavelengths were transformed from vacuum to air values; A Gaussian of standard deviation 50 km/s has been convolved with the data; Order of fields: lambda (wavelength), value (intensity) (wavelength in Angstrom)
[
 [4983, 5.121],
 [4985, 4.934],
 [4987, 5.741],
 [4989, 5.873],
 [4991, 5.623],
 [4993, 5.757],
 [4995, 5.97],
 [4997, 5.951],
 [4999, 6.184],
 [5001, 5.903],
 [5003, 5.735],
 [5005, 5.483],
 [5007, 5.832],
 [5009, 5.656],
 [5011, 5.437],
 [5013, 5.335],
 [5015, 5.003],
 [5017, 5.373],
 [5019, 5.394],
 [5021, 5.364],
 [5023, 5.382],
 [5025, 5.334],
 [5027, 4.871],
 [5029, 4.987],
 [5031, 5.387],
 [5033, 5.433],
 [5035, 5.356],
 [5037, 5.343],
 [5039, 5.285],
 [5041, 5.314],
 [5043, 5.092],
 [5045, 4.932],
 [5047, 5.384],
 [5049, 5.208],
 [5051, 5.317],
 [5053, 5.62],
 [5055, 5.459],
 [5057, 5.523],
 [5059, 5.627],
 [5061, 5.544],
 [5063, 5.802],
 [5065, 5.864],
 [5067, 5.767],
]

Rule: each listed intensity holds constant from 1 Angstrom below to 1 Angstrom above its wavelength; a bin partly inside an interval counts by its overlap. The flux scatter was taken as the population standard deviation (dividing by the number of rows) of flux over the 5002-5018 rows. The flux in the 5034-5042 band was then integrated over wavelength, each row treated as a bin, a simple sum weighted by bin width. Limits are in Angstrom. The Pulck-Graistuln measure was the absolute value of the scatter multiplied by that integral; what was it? 10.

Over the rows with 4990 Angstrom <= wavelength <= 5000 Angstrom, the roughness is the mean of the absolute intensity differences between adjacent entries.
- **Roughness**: 0.15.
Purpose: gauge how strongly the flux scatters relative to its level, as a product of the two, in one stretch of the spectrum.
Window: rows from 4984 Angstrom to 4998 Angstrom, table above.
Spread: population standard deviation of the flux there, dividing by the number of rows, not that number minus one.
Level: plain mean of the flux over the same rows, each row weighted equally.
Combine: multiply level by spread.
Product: 1.88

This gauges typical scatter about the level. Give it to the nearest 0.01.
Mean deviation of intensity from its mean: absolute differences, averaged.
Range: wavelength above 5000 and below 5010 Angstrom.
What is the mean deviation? 0.12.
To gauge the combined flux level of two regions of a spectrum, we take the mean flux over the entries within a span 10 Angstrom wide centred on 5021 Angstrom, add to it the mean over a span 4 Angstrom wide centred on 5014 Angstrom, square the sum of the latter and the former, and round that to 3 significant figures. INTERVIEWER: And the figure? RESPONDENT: 111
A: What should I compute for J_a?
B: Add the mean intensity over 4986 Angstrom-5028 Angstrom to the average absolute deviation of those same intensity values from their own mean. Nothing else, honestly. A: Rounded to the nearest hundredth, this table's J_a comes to 5.85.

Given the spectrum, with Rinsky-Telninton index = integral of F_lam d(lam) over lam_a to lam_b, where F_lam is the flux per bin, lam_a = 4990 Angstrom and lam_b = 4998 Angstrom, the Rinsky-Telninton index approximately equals 47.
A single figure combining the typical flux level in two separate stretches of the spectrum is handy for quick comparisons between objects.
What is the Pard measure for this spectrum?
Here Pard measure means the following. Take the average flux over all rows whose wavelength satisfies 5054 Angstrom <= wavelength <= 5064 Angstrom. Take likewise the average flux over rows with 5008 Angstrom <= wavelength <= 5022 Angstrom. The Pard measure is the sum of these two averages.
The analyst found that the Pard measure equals 11.0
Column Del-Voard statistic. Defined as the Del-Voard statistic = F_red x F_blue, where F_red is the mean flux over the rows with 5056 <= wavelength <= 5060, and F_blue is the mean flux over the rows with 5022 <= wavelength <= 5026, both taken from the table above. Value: 29.9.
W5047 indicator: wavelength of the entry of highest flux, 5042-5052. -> 5047 Angstrom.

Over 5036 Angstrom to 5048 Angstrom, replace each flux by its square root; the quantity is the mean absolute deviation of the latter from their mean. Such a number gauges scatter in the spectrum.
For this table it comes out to 0.0312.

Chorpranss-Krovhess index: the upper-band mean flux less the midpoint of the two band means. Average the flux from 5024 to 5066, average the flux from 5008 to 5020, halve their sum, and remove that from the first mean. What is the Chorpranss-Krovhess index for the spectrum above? 0.00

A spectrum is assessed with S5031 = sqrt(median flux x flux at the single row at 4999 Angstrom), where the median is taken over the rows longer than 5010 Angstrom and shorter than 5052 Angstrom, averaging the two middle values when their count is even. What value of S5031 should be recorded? 5.7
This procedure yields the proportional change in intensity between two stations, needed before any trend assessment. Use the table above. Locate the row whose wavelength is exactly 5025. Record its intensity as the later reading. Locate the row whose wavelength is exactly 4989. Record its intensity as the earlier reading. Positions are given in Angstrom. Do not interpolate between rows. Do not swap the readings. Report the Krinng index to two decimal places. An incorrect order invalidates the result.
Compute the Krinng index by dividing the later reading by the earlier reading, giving 0.91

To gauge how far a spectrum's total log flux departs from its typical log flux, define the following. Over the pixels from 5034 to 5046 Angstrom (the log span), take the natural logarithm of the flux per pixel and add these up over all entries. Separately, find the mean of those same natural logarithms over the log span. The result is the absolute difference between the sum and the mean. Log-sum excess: 8.26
